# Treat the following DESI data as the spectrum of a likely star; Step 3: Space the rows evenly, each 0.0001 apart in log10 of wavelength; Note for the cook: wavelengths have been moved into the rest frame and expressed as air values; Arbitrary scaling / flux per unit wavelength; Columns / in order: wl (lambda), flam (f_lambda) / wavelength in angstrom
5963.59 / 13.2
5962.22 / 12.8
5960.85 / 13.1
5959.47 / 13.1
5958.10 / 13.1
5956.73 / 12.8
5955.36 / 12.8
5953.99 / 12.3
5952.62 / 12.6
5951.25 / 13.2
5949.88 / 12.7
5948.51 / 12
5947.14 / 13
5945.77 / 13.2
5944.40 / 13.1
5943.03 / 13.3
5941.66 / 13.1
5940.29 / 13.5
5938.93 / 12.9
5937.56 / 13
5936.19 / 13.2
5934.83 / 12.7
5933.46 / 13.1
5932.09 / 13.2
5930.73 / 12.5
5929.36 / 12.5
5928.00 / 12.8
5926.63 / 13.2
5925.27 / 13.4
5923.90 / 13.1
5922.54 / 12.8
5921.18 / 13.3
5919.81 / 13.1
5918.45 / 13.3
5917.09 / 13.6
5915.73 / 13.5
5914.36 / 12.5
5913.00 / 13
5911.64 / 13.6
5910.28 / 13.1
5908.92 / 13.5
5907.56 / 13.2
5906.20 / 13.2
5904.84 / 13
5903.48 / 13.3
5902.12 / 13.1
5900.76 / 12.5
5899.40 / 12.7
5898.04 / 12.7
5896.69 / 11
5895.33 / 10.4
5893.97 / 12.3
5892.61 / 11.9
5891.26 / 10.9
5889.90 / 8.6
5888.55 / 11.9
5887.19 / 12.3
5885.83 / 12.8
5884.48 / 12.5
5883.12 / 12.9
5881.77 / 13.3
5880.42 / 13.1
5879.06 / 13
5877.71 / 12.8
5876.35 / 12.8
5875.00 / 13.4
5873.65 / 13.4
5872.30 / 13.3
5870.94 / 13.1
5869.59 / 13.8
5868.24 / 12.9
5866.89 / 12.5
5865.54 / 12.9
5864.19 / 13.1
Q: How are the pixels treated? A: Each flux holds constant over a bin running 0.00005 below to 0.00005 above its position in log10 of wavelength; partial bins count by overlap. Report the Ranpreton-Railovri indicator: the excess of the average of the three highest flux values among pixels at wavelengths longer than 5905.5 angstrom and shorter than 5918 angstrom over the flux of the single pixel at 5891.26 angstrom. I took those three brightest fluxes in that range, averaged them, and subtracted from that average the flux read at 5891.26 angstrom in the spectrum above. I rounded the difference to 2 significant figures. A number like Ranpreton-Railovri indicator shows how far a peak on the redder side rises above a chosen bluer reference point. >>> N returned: 2.7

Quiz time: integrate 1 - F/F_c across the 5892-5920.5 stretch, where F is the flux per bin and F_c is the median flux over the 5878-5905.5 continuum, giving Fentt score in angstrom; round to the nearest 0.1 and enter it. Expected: -0.4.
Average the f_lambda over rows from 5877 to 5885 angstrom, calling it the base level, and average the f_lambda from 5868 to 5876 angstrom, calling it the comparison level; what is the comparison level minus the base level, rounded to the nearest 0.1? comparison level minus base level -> 0.4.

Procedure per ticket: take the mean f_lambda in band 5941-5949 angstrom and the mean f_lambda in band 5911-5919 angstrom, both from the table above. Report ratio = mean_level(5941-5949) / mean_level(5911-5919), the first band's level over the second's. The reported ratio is 0.98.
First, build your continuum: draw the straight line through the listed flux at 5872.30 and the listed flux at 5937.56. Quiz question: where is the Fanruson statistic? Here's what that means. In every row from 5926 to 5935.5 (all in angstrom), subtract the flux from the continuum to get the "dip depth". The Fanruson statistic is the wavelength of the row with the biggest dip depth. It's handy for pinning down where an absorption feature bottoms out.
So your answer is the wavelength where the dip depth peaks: 5929.36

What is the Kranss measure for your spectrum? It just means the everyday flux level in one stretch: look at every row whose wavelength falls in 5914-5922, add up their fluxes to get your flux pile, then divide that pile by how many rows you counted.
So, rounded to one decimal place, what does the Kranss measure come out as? 13.2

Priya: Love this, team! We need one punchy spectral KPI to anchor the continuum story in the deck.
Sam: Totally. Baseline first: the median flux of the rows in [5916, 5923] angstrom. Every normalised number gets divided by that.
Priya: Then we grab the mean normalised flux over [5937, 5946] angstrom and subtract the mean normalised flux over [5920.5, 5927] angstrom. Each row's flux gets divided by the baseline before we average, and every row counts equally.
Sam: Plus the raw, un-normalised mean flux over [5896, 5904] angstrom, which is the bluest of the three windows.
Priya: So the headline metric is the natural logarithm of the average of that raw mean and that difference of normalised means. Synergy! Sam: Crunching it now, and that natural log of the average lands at 1.84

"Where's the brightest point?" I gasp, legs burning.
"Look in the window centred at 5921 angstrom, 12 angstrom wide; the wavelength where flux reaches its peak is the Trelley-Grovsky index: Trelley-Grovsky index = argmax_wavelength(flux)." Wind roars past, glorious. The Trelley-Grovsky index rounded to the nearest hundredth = 5917.09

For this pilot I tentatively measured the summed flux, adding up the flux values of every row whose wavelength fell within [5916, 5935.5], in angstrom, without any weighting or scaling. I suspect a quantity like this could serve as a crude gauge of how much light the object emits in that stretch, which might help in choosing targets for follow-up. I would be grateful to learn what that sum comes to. 183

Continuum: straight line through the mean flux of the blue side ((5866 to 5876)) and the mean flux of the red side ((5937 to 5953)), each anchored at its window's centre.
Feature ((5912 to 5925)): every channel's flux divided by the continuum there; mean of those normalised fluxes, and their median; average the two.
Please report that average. 1.006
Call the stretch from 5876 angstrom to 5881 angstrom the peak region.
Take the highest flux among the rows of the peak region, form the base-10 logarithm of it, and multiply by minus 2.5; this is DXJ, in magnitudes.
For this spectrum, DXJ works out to -2.79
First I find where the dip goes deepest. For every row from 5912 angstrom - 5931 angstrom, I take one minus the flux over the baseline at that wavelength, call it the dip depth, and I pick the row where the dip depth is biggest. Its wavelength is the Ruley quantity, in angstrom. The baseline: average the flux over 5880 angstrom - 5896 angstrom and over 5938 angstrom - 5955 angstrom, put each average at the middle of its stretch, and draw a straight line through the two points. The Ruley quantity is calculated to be 5930.73 angstrom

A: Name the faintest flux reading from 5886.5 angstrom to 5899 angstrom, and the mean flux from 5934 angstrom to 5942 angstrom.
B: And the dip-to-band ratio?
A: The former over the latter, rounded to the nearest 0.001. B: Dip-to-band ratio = 0.658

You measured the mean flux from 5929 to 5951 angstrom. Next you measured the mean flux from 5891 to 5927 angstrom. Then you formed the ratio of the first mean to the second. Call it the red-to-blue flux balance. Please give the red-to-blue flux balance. 1.01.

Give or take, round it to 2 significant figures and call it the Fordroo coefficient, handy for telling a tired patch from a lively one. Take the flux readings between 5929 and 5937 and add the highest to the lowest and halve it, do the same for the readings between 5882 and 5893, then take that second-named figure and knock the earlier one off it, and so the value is -2.1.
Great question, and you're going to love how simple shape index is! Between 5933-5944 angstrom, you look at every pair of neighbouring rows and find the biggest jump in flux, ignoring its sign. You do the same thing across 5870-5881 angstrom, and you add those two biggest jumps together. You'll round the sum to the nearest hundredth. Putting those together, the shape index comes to 1.20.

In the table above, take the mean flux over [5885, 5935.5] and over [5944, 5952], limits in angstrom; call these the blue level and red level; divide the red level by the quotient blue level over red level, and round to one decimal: 13.1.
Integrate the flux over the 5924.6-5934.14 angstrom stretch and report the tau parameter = 124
